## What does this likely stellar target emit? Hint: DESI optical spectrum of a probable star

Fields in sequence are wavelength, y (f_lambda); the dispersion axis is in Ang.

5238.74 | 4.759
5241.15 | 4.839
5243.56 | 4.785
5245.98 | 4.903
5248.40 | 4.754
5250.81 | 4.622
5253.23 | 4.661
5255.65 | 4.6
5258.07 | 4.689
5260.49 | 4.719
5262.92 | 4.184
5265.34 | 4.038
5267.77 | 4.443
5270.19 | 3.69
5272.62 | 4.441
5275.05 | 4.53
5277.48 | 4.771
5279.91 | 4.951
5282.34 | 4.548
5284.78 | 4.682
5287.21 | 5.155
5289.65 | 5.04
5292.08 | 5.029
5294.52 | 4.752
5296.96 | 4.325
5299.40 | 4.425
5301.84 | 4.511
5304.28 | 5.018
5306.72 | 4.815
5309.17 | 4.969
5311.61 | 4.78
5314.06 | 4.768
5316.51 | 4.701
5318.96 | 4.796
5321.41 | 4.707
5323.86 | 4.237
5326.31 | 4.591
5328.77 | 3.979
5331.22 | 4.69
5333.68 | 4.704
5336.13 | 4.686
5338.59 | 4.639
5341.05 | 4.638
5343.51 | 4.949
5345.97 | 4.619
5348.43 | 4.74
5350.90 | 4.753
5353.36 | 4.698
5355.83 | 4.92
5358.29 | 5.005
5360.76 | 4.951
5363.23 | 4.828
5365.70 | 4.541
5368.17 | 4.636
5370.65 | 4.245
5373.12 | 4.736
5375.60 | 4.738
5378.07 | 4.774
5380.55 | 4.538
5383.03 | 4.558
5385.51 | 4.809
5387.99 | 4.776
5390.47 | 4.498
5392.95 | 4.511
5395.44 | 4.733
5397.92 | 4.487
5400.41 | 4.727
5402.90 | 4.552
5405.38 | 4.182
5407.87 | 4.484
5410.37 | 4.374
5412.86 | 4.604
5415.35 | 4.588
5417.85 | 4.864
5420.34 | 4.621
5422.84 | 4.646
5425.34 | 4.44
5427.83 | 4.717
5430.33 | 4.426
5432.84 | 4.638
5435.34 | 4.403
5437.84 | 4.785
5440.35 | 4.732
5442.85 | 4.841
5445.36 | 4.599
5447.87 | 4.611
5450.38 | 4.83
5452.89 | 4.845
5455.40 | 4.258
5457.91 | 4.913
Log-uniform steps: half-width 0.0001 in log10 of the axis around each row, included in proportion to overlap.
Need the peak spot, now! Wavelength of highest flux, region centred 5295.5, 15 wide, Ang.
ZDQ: 5289.65 Ang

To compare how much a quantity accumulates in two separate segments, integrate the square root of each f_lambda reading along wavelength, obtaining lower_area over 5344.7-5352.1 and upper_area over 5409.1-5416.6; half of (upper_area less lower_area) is -0.1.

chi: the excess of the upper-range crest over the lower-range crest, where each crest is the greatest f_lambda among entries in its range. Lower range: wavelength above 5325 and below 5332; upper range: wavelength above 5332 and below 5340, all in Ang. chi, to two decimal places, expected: 0.01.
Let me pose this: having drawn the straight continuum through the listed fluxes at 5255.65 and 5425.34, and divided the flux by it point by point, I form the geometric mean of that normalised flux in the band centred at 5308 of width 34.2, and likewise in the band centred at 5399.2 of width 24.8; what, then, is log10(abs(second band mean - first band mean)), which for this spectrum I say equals -1.76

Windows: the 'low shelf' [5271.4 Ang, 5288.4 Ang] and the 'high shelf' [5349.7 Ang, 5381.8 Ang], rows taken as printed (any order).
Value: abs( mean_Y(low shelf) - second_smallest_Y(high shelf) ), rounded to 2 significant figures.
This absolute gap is 0.19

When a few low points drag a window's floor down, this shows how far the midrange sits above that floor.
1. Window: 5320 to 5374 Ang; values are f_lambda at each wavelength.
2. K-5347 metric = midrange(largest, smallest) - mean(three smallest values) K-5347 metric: 0.34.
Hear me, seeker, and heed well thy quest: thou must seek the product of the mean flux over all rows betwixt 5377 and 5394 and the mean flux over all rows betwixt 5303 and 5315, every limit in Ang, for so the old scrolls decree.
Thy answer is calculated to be 22.6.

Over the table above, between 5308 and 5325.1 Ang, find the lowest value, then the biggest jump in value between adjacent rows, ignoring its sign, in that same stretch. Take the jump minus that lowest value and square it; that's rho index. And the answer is 14.2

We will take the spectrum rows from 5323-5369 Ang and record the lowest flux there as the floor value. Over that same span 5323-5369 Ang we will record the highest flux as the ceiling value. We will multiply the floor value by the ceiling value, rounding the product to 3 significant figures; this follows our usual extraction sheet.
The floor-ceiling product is 19.9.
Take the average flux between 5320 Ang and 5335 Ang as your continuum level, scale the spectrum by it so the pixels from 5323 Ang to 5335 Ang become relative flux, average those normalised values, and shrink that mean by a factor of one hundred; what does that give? 0.0099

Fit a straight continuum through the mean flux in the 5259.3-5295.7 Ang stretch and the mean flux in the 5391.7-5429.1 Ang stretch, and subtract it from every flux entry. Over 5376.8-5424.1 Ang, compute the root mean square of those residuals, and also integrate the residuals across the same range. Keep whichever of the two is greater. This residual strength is 1.2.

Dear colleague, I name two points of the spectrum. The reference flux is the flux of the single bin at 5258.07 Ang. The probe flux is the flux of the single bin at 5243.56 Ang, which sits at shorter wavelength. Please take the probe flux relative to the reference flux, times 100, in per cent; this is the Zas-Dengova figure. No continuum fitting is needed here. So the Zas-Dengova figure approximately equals 102.0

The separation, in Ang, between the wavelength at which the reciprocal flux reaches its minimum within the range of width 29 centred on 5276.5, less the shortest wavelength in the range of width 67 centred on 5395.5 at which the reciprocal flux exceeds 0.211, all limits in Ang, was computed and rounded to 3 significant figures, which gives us -78.5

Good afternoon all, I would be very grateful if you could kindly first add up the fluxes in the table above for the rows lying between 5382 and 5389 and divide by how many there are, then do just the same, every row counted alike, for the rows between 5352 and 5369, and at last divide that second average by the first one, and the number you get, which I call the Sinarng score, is 1.02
